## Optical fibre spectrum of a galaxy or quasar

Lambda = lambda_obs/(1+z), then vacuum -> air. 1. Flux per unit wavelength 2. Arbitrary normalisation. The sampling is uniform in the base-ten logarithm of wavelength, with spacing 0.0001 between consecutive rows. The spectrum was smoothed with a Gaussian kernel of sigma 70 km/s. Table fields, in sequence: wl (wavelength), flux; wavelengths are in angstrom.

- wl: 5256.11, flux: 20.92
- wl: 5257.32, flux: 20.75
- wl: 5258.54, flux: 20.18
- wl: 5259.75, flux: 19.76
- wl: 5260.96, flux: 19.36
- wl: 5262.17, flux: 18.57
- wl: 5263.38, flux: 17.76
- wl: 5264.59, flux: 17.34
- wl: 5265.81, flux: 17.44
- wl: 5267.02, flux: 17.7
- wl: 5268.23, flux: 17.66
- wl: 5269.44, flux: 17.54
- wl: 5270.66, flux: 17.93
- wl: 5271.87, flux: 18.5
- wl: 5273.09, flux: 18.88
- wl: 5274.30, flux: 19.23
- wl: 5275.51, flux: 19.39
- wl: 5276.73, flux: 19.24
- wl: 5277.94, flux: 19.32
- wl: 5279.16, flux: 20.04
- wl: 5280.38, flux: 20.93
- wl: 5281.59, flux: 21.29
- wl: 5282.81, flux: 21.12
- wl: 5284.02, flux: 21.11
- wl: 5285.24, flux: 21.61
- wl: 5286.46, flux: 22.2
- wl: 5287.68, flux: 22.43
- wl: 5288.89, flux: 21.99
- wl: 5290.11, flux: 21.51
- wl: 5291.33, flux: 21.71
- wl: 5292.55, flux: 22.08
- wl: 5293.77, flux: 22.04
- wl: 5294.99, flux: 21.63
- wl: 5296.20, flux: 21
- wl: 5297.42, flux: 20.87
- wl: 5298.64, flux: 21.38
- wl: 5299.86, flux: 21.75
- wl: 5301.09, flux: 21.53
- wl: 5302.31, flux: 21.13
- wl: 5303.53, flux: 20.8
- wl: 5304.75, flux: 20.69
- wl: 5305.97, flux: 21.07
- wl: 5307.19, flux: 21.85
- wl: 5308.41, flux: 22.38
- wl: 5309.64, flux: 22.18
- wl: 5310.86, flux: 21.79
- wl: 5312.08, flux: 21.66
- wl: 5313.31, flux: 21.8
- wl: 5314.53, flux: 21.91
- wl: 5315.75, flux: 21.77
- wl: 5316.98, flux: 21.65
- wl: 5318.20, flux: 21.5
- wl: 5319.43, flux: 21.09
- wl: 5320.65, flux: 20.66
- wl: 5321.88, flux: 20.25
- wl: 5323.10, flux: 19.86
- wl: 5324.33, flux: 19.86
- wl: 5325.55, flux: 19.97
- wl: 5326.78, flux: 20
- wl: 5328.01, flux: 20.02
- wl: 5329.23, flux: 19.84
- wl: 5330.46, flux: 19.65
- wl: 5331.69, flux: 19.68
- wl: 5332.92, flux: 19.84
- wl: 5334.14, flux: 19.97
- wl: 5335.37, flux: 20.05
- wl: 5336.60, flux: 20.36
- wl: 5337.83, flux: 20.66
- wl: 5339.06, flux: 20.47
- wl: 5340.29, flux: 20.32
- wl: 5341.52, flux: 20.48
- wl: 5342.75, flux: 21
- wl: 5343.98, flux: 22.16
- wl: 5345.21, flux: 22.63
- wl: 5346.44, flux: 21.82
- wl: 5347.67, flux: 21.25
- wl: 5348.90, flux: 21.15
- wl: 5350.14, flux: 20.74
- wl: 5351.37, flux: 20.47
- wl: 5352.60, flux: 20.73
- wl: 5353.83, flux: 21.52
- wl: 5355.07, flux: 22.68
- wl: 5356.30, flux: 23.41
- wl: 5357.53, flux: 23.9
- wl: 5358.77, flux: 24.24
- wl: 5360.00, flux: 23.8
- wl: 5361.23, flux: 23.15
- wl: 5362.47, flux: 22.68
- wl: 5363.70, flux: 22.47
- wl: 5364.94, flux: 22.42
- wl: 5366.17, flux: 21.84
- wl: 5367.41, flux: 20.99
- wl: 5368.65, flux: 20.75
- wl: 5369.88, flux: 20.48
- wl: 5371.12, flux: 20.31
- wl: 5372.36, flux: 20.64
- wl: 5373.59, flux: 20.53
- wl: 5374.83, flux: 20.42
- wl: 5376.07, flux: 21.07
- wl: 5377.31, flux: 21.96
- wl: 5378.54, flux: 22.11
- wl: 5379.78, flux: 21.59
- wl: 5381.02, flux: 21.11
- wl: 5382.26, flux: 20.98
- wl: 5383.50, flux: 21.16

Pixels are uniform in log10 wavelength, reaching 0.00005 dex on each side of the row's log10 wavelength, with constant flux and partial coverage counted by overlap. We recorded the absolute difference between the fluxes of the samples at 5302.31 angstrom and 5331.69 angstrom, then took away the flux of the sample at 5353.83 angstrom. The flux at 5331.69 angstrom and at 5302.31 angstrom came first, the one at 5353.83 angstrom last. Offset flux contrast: -20.1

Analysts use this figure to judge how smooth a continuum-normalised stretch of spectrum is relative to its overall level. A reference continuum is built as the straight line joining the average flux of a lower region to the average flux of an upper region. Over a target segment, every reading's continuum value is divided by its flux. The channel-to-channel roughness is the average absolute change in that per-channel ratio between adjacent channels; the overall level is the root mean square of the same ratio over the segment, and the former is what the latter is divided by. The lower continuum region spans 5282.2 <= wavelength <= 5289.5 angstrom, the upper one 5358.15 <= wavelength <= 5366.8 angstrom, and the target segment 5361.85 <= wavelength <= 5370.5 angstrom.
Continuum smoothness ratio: 56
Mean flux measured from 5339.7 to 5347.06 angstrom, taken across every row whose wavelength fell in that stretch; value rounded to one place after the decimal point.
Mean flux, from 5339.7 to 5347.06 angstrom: 21.4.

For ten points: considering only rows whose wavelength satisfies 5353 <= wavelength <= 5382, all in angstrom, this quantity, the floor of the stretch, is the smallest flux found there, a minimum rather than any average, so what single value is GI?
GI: 20.31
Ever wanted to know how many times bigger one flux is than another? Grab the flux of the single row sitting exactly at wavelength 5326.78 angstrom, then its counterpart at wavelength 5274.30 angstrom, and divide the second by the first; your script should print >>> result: 0.96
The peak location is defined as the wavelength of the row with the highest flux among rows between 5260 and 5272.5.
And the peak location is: 5260.96 angstrom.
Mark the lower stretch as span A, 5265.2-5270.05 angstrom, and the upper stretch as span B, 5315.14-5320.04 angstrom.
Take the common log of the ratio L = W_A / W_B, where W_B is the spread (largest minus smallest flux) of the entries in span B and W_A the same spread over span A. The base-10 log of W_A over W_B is -0.4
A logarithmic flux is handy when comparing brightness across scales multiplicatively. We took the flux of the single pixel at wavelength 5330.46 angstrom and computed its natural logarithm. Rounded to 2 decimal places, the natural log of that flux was 2.98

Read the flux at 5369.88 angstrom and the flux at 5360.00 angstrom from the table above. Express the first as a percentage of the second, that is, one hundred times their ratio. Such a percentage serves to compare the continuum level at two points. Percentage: 86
